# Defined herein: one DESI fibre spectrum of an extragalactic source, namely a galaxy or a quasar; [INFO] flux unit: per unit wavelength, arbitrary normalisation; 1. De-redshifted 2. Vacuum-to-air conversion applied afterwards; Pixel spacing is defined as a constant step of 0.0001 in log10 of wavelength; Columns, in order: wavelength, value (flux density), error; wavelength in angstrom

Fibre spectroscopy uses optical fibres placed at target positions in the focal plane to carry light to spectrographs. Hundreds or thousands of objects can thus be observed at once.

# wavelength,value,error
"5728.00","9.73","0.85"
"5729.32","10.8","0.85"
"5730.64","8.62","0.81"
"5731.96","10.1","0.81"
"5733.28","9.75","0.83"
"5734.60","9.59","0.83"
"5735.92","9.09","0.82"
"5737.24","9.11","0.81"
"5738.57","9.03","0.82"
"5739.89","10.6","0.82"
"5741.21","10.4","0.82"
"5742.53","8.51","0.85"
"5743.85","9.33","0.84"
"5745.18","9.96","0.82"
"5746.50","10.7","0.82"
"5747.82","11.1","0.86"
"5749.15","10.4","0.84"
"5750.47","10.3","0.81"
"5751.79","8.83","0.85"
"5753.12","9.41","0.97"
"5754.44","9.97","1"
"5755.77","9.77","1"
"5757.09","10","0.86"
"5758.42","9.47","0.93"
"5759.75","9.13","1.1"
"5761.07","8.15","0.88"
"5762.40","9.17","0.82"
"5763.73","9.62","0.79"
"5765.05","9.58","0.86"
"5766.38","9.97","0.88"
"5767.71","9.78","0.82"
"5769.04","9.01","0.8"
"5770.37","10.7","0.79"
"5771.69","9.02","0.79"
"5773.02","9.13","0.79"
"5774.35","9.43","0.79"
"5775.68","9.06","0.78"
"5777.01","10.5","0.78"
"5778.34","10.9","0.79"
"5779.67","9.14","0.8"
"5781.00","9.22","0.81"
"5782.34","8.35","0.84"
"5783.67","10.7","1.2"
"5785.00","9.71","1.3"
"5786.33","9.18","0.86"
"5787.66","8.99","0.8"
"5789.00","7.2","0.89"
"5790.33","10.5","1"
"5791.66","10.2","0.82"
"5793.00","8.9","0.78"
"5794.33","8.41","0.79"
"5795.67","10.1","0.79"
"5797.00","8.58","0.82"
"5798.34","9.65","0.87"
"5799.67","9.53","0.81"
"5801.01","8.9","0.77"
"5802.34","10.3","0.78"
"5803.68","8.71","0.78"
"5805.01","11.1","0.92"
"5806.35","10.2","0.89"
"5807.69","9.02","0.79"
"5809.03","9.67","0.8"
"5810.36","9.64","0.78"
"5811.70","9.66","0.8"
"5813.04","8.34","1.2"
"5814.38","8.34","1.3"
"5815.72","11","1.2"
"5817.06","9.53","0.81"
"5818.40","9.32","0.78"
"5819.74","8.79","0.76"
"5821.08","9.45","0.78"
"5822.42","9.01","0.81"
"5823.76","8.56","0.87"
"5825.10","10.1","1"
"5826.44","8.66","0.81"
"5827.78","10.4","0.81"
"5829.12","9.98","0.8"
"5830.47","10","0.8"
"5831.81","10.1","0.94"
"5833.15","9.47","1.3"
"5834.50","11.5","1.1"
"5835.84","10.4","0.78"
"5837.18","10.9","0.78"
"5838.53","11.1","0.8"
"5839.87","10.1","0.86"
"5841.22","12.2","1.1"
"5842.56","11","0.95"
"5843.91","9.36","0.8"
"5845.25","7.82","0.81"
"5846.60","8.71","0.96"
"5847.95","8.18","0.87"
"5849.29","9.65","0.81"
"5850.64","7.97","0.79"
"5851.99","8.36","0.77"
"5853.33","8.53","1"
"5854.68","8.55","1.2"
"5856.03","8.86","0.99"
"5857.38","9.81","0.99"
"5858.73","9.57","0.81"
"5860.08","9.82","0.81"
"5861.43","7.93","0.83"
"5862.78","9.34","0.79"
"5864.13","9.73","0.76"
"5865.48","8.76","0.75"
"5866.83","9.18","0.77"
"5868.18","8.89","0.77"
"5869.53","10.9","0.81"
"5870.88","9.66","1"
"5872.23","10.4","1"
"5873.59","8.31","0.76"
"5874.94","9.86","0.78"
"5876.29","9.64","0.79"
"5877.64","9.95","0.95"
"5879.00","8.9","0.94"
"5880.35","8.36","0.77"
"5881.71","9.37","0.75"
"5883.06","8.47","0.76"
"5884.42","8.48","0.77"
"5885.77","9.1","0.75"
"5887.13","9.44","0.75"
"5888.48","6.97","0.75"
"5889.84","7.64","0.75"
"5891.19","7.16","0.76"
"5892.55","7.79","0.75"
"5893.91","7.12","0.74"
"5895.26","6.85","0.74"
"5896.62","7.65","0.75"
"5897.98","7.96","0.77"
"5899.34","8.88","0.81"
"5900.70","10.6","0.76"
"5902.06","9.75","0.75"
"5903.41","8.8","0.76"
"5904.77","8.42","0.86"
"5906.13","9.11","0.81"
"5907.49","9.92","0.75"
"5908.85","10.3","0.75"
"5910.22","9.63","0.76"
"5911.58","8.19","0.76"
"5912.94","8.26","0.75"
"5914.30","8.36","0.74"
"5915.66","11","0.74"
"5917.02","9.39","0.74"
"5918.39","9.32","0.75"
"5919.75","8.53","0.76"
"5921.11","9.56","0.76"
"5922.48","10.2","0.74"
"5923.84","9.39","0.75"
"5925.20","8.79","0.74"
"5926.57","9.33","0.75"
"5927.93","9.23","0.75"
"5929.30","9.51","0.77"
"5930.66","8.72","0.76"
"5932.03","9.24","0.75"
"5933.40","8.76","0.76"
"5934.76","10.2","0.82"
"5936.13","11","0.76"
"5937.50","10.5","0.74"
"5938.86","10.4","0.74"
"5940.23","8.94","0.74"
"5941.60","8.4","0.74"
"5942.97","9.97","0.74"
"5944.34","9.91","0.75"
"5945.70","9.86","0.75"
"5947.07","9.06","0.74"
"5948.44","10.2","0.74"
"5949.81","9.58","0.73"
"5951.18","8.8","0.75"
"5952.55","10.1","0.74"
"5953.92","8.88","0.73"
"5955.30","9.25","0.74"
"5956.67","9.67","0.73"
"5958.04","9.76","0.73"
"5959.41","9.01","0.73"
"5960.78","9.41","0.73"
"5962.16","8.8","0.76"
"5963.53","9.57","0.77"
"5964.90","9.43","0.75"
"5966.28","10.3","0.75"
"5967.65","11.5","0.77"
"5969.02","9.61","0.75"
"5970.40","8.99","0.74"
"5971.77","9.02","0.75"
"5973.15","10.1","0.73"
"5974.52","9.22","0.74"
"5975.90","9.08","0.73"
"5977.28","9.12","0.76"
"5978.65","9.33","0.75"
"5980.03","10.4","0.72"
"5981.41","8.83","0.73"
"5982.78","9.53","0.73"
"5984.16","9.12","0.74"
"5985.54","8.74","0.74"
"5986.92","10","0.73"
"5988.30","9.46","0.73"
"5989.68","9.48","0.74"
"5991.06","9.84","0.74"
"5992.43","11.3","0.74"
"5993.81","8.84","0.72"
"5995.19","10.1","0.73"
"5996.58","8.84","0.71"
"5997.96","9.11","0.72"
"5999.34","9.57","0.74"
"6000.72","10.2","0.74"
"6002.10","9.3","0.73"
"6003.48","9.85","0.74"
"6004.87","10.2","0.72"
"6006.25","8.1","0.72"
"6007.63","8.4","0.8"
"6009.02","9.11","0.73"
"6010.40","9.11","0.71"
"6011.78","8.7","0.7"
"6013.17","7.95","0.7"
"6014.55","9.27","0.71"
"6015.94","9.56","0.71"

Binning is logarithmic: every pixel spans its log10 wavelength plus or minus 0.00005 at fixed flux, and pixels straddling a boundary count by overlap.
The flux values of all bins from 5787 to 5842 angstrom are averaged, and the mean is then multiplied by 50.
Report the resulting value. 484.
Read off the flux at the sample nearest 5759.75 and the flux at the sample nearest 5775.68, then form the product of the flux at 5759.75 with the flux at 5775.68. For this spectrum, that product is 83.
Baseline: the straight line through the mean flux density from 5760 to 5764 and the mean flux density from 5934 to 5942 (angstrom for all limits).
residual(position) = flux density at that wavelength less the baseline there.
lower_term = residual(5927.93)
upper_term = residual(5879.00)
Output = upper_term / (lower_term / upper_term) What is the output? -0.8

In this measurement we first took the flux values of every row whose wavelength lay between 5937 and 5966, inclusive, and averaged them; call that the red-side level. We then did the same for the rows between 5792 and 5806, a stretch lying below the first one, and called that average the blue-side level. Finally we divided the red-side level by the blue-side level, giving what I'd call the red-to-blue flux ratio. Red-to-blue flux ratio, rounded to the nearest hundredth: 1.01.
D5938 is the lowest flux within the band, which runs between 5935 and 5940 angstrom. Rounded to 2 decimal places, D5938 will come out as 10.40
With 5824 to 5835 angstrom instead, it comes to 8.66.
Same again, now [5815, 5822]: 8.79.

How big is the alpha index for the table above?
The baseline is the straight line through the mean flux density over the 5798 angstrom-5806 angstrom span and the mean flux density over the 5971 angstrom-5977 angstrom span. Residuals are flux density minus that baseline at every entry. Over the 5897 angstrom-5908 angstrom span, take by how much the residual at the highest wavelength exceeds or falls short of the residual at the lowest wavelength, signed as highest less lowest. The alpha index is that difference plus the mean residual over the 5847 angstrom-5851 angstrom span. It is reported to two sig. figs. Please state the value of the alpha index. 1.0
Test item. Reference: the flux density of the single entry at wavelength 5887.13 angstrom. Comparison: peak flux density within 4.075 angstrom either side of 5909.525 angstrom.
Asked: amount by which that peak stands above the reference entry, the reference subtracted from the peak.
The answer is 0.9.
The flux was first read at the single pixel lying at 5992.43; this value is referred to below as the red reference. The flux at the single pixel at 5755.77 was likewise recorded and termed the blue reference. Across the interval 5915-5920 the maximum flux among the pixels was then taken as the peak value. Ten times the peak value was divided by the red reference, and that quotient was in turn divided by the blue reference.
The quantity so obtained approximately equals 1.0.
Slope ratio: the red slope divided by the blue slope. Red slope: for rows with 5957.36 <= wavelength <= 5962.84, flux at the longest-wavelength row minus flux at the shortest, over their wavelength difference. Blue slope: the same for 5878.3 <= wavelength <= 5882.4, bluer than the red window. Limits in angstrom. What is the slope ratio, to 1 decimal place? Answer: -1.3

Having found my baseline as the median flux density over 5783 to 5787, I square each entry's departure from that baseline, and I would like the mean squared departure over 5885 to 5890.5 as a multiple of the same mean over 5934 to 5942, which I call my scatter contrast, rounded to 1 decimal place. 3.5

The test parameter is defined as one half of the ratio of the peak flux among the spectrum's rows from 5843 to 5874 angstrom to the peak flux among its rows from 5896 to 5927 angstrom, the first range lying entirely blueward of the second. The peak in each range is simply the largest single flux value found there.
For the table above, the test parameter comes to 0.495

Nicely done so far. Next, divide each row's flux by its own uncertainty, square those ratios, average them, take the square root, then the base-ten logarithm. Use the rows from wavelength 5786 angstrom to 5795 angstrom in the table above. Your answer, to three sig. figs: 1.03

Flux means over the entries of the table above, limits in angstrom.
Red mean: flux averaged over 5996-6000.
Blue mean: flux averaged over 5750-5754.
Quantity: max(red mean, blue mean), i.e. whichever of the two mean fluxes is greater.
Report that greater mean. 9.5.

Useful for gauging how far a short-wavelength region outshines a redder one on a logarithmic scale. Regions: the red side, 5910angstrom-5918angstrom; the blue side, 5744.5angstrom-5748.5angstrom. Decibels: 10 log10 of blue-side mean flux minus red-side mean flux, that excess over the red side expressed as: 1.6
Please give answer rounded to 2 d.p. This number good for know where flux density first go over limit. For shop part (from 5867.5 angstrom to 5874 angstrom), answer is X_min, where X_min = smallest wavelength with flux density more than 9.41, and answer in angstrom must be 5869.53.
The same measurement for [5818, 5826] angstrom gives 5821.08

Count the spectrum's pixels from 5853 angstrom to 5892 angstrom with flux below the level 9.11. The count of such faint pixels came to 15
